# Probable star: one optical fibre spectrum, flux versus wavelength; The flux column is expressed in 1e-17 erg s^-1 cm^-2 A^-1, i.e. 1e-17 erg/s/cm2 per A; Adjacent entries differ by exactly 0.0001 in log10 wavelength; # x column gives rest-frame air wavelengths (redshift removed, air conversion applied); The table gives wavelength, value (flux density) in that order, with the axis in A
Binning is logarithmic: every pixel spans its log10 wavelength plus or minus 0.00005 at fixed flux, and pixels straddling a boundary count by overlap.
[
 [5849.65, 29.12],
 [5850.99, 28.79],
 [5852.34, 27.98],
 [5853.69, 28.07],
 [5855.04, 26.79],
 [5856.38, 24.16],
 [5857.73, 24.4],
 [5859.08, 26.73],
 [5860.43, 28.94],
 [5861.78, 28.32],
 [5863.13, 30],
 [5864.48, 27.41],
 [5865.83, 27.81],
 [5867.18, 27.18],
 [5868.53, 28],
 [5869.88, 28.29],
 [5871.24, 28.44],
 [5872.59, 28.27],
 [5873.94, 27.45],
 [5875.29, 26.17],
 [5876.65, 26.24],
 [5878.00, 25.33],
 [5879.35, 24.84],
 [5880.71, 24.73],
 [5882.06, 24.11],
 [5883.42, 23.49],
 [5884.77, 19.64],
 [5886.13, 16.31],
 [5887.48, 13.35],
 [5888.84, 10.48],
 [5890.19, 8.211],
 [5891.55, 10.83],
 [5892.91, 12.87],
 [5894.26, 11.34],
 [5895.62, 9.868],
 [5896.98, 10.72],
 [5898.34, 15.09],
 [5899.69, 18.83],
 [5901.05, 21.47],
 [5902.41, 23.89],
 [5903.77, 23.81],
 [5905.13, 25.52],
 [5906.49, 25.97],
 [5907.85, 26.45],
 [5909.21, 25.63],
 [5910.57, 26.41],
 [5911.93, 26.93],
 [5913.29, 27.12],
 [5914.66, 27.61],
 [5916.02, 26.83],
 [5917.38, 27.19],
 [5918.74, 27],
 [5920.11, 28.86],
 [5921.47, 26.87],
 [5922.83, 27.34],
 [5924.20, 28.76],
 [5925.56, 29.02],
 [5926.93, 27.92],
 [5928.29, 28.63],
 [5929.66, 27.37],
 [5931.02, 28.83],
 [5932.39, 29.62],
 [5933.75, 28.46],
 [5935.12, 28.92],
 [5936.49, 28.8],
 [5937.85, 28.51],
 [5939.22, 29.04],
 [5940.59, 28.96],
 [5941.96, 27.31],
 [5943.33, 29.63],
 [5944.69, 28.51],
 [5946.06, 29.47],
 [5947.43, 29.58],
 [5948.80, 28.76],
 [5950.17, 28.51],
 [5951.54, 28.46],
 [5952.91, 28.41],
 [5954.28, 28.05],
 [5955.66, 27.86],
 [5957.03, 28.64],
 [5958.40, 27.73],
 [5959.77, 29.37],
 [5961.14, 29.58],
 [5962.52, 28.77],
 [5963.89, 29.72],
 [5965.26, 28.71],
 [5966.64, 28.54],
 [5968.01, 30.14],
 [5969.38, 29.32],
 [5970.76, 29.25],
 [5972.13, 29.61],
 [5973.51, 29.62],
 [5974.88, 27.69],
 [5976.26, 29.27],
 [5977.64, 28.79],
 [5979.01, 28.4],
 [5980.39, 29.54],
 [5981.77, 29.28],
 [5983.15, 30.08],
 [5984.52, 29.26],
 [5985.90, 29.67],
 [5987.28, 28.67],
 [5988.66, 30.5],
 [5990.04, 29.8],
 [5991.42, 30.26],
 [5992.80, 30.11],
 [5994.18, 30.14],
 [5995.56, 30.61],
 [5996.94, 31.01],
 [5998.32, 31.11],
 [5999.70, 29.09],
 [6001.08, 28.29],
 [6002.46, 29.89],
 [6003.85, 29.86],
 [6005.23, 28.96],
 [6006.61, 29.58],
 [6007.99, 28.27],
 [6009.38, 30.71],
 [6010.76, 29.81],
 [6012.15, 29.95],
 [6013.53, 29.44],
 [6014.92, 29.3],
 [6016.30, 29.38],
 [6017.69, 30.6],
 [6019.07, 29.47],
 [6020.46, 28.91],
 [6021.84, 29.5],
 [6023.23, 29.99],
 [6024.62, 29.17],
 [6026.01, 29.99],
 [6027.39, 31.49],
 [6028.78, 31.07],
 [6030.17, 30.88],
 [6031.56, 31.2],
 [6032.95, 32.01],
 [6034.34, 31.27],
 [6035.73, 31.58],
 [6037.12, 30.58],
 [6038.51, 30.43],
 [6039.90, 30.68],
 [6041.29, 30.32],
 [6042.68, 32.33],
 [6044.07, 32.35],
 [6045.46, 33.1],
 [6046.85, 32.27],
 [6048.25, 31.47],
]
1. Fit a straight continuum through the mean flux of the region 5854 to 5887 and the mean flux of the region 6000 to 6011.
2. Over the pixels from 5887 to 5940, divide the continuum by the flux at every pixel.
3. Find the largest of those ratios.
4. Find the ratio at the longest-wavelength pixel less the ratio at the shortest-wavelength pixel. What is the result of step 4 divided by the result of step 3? -0.32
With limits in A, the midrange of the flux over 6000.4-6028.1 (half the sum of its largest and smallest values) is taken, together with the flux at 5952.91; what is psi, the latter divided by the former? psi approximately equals 0.95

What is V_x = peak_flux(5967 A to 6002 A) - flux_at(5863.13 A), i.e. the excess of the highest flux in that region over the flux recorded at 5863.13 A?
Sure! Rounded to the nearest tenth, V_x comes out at 1.1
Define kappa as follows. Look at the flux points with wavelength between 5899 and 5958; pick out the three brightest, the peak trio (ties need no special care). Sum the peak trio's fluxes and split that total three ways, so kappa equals 29.6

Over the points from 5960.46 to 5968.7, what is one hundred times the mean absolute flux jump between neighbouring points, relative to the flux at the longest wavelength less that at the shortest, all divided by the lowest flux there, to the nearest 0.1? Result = 5.7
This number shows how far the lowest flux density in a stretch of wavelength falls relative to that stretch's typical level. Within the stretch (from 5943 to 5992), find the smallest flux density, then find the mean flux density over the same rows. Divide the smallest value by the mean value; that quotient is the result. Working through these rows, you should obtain 0.952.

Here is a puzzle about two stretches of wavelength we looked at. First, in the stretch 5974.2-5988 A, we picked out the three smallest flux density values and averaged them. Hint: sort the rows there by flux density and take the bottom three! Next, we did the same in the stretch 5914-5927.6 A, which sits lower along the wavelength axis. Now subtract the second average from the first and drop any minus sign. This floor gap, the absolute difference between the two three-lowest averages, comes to 1.4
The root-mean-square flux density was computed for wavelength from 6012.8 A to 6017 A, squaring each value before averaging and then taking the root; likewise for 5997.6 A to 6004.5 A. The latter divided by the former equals 1.01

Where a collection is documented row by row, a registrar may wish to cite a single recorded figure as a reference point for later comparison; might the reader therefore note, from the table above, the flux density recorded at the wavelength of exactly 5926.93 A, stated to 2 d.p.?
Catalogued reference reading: 27.92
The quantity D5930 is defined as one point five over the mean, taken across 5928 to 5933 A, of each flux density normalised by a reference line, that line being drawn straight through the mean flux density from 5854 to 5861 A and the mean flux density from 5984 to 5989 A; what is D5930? 1.47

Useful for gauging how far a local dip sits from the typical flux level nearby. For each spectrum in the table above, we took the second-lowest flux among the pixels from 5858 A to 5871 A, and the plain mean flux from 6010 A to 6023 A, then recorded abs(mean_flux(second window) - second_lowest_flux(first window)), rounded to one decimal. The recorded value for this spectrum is 2.4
